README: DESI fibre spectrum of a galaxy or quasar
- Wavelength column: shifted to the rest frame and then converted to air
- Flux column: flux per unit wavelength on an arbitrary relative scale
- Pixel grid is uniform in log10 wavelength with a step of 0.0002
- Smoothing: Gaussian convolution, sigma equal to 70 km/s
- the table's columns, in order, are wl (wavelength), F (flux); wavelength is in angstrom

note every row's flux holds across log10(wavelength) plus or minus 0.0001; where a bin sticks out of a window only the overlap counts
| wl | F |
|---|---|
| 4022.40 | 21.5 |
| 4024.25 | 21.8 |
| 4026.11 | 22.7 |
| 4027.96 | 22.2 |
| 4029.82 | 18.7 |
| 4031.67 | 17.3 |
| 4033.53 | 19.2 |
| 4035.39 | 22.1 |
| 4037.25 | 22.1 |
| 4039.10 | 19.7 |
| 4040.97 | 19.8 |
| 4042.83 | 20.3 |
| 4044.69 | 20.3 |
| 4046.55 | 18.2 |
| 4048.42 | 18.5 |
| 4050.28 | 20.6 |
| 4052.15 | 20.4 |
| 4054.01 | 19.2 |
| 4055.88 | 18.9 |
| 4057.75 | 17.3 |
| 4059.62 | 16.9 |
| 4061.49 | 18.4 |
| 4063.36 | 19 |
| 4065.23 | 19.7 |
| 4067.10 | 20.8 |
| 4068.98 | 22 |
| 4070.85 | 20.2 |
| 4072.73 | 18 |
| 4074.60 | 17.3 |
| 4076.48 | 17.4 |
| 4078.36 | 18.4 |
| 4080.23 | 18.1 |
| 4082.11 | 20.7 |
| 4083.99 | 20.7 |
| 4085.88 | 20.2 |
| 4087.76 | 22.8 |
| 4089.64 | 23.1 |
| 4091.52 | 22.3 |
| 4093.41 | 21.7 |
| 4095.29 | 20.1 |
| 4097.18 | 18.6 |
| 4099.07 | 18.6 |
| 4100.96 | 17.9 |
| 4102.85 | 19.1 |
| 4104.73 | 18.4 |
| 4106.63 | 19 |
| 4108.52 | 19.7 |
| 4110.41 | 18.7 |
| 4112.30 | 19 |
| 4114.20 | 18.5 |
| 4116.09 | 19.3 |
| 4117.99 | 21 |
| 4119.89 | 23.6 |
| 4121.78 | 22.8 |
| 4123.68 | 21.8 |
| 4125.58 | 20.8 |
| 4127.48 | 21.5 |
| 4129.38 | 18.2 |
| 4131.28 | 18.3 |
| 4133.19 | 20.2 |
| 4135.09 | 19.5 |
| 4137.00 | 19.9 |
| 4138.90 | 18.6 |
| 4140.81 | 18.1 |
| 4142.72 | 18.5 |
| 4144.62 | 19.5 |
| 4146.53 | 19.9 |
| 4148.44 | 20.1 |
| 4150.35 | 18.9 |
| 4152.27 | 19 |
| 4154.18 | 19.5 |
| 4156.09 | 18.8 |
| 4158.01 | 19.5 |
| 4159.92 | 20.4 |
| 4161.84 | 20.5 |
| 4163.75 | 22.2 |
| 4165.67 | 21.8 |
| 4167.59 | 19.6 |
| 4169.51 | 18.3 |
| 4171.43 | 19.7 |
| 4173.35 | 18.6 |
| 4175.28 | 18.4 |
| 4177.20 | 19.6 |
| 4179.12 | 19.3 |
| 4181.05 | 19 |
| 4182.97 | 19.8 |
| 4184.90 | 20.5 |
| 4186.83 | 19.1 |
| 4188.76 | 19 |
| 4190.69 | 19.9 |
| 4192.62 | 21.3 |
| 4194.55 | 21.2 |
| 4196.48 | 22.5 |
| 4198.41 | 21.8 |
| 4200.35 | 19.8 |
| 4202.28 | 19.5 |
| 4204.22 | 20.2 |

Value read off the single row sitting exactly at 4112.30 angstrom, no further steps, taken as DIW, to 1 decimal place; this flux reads 19.0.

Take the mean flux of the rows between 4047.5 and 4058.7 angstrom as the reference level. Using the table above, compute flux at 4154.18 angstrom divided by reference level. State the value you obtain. 1.02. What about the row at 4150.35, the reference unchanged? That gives 0.99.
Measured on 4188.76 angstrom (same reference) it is 0.99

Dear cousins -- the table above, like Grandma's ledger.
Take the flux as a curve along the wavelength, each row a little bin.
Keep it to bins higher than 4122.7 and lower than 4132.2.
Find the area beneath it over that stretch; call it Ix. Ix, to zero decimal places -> 191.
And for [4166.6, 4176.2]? 182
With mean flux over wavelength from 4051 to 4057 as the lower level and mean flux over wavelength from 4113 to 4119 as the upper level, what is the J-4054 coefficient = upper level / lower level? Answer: 1.01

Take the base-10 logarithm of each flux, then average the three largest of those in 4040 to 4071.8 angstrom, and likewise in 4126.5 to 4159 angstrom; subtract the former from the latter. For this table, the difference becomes -0.011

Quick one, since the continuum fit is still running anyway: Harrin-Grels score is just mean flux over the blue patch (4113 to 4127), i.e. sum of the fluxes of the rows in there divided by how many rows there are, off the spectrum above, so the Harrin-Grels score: 21.1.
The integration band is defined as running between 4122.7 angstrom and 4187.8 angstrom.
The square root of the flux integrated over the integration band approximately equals 36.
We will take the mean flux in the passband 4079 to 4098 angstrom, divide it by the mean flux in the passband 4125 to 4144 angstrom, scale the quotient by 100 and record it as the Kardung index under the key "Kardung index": 108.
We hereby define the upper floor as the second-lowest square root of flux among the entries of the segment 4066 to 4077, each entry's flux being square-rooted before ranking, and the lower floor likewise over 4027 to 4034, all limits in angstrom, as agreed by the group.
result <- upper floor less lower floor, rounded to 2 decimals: -0.15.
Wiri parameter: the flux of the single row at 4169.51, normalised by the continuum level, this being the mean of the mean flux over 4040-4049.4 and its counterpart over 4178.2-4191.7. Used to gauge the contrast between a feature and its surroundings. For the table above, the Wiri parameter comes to 0.94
